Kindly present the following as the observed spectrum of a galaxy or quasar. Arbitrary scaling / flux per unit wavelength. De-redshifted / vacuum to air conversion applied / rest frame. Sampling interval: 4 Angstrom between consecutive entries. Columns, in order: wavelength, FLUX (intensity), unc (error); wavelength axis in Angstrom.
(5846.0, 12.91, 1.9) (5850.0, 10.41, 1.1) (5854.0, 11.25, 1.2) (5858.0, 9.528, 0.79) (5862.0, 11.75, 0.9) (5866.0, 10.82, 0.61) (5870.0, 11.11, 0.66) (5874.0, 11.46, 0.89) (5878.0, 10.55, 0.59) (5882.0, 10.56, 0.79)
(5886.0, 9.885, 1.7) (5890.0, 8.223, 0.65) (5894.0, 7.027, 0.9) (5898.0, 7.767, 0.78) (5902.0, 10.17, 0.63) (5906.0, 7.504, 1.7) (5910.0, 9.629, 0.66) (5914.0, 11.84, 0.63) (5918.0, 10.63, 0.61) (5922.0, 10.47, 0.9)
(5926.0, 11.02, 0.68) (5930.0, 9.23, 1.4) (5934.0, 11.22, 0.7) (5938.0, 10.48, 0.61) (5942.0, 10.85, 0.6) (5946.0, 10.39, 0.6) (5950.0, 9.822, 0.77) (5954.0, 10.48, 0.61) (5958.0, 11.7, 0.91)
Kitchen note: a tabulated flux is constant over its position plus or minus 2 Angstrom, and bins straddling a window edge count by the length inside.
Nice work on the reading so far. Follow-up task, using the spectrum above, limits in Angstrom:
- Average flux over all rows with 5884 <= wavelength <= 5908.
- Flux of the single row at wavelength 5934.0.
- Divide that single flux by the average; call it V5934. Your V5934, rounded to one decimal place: 1.3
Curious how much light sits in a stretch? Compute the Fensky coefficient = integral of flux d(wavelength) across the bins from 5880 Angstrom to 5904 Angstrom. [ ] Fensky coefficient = 215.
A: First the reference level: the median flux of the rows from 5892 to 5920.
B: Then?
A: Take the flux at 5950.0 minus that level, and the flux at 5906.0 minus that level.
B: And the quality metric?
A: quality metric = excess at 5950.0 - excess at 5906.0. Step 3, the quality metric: 2.3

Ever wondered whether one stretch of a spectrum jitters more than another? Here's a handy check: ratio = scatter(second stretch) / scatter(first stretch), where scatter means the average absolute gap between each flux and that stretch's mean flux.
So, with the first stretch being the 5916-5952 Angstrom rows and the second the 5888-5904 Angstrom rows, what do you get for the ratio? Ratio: 2.19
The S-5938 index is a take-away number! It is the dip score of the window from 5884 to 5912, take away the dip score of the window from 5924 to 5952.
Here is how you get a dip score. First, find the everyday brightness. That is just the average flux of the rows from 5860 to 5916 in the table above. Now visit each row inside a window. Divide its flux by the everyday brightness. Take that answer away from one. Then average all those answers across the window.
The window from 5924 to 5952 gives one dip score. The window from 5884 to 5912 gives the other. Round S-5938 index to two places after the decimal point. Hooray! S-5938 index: 0.19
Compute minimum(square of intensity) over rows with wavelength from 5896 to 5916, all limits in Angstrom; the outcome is 56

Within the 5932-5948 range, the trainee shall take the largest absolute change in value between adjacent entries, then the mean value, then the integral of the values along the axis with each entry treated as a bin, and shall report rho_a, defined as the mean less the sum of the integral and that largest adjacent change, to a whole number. -162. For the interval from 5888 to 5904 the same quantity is -127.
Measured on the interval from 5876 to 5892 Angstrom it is -149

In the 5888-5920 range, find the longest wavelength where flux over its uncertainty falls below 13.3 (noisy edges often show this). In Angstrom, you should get 5906.0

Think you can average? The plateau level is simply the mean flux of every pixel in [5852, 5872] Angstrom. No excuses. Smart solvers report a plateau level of 10.9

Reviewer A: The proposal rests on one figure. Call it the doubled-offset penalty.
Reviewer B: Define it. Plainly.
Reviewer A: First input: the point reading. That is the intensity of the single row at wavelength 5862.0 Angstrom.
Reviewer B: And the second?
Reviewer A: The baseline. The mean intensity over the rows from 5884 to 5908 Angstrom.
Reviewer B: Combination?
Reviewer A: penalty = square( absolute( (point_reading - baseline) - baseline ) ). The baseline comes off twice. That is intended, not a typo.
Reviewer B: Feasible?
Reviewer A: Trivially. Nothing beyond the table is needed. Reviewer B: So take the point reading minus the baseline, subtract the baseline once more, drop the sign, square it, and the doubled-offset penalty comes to 26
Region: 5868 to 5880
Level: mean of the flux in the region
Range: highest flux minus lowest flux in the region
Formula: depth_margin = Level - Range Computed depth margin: 10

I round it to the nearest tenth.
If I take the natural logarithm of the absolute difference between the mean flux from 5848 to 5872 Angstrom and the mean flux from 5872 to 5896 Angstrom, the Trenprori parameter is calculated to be 0.2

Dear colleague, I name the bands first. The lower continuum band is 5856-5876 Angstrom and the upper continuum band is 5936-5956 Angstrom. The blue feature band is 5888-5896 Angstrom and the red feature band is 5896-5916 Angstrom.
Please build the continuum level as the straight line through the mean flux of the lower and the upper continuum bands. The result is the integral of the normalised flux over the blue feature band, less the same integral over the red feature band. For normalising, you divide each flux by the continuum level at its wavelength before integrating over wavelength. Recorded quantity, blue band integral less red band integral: -12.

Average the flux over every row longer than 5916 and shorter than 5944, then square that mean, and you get 111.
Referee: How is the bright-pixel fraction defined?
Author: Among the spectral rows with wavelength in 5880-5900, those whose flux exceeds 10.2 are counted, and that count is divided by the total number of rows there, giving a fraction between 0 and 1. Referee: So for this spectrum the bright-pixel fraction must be 0.20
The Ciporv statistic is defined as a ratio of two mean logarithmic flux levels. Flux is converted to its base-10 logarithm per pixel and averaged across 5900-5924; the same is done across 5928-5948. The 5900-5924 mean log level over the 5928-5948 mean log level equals 0.98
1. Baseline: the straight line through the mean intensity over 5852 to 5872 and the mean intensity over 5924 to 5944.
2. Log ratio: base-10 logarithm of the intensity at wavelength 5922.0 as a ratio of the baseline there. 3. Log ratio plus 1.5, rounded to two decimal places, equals 1.49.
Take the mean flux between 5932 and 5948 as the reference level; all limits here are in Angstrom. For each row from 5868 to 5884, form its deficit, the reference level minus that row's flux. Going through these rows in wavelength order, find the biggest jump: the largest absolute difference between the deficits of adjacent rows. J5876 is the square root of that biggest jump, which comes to 0.95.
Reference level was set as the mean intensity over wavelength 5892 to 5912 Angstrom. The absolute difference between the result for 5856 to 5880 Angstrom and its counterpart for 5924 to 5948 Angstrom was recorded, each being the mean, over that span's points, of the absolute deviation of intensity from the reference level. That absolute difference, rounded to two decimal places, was 0.34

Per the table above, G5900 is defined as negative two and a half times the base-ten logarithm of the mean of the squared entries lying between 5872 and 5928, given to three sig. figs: -4.97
